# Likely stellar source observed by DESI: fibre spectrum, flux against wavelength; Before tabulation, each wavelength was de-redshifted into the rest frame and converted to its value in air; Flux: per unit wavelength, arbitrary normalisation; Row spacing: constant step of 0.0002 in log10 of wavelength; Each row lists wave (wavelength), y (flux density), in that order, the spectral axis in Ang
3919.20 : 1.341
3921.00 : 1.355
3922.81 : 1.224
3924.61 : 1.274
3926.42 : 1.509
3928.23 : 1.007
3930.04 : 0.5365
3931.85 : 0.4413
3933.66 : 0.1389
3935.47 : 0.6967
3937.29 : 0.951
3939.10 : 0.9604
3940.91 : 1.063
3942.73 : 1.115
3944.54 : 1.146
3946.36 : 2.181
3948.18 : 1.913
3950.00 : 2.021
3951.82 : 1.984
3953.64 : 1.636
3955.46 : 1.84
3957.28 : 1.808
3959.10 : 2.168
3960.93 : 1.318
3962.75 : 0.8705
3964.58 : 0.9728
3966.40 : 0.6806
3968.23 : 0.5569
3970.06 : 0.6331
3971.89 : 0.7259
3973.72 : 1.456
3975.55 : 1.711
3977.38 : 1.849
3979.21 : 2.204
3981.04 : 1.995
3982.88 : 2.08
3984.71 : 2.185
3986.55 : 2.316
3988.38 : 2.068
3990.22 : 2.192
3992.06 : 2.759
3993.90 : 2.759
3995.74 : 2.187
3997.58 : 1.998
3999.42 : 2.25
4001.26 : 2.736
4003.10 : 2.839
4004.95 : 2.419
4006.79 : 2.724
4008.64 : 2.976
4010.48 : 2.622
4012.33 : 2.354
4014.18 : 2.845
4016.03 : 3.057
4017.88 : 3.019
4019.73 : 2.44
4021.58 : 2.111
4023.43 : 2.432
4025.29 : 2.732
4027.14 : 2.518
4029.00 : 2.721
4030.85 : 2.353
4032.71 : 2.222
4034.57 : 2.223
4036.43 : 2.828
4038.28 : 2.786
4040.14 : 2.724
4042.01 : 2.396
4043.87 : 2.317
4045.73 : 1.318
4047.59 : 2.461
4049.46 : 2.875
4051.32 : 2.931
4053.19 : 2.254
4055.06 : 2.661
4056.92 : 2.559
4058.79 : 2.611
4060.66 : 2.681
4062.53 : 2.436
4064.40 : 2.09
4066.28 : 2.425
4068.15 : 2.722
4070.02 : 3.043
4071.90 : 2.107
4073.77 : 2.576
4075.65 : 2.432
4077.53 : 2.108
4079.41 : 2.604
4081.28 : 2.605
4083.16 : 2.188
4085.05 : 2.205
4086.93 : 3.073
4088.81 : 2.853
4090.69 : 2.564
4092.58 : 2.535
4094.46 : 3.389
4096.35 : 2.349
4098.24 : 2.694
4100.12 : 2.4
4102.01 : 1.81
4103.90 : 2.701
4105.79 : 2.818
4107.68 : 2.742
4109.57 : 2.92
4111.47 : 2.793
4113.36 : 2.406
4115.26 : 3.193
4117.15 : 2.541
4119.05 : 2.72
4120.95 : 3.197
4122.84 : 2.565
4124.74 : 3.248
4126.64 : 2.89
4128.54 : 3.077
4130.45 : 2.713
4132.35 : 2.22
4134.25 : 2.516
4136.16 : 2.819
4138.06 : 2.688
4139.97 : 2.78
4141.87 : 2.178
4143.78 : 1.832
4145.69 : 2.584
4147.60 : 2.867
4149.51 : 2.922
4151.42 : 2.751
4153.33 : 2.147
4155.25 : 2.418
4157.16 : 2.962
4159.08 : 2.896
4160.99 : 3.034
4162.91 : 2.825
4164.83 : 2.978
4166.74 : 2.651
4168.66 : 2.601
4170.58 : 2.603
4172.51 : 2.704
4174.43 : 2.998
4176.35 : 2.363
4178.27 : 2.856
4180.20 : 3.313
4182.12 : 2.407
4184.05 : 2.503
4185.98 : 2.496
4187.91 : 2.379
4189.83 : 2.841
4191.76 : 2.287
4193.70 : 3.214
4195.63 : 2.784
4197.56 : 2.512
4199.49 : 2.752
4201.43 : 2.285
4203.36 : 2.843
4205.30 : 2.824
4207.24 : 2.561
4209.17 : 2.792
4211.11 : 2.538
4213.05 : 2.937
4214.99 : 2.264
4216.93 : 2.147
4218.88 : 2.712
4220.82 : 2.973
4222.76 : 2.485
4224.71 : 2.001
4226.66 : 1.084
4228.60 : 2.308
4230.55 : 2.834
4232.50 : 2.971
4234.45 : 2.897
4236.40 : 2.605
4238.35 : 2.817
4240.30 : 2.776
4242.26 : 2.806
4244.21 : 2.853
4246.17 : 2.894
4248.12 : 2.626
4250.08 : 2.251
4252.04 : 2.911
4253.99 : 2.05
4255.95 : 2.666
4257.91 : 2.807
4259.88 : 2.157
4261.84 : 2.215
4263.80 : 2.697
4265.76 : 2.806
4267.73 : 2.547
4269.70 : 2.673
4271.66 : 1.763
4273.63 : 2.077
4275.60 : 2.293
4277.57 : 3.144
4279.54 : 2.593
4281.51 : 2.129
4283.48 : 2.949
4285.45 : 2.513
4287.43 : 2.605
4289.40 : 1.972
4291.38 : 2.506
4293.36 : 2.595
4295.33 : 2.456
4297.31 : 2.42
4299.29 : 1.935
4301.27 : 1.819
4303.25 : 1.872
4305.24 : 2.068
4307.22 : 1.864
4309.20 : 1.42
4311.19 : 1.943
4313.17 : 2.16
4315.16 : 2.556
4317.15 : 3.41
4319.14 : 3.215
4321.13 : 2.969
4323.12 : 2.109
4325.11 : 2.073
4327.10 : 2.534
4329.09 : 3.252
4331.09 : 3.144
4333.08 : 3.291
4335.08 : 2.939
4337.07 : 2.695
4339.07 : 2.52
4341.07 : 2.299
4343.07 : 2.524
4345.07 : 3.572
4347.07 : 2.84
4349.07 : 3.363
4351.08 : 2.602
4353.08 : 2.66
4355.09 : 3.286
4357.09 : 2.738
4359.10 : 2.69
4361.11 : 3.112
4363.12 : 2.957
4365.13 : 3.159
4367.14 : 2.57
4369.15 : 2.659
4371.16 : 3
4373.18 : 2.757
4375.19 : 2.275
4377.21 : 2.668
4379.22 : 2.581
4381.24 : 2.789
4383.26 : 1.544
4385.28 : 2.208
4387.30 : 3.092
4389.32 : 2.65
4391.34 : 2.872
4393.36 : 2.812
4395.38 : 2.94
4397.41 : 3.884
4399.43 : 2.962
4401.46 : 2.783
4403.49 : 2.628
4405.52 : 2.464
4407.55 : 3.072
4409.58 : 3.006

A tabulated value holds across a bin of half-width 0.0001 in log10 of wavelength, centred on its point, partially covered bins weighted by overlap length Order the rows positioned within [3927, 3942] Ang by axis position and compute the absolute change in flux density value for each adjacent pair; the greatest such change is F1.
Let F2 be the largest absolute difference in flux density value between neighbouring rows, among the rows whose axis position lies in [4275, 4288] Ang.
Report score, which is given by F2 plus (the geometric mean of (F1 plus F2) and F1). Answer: 1.7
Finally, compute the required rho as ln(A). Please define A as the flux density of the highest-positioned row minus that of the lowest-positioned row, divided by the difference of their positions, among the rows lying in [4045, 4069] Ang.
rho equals -2.8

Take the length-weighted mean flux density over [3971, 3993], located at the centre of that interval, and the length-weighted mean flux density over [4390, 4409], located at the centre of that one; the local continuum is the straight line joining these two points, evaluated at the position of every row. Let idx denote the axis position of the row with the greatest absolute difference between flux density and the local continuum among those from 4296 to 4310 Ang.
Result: 4309.20 Ang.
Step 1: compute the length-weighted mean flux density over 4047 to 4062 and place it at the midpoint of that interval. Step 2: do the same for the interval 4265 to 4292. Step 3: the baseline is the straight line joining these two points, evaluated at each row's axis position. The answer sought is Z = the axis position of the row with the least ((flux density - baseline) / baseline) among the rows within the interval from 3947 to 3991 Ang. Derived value 3968.23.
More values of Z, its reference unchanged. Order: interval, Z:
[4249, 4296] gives 4271.66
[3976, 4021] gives 3977.38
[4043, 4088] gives 4045.73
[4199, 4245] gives 4226.66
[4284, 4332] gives 4309.20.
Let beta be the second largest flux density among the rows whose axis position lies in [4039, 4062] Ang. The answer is 2.875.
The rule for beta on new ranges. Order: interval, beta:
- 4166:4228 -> 3.214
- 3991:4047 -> 3.019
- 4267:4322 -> 3.215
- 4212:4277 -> 2.971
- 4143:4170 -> 2.978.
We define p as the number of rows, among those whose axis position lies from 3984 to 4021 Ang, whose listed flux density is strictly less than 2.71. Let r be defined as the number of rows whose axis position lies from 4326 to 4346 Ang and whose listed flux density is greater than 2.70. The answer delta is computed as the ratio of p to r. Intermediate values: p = 11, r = 5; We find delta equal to 2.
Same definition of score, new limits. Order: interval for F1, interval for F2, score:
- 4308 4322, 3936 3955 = 2.3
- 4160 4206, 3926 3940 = 1.7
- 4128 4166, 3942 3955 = 2.2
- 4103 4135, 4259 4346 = 2.2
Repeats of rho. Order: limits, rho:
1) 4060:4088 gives -4.2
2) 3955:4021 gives -4.7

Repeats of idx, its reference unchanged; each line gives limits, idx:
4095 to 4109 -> 4105.79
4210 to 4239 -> 4226.66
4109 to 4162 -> 4124.74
